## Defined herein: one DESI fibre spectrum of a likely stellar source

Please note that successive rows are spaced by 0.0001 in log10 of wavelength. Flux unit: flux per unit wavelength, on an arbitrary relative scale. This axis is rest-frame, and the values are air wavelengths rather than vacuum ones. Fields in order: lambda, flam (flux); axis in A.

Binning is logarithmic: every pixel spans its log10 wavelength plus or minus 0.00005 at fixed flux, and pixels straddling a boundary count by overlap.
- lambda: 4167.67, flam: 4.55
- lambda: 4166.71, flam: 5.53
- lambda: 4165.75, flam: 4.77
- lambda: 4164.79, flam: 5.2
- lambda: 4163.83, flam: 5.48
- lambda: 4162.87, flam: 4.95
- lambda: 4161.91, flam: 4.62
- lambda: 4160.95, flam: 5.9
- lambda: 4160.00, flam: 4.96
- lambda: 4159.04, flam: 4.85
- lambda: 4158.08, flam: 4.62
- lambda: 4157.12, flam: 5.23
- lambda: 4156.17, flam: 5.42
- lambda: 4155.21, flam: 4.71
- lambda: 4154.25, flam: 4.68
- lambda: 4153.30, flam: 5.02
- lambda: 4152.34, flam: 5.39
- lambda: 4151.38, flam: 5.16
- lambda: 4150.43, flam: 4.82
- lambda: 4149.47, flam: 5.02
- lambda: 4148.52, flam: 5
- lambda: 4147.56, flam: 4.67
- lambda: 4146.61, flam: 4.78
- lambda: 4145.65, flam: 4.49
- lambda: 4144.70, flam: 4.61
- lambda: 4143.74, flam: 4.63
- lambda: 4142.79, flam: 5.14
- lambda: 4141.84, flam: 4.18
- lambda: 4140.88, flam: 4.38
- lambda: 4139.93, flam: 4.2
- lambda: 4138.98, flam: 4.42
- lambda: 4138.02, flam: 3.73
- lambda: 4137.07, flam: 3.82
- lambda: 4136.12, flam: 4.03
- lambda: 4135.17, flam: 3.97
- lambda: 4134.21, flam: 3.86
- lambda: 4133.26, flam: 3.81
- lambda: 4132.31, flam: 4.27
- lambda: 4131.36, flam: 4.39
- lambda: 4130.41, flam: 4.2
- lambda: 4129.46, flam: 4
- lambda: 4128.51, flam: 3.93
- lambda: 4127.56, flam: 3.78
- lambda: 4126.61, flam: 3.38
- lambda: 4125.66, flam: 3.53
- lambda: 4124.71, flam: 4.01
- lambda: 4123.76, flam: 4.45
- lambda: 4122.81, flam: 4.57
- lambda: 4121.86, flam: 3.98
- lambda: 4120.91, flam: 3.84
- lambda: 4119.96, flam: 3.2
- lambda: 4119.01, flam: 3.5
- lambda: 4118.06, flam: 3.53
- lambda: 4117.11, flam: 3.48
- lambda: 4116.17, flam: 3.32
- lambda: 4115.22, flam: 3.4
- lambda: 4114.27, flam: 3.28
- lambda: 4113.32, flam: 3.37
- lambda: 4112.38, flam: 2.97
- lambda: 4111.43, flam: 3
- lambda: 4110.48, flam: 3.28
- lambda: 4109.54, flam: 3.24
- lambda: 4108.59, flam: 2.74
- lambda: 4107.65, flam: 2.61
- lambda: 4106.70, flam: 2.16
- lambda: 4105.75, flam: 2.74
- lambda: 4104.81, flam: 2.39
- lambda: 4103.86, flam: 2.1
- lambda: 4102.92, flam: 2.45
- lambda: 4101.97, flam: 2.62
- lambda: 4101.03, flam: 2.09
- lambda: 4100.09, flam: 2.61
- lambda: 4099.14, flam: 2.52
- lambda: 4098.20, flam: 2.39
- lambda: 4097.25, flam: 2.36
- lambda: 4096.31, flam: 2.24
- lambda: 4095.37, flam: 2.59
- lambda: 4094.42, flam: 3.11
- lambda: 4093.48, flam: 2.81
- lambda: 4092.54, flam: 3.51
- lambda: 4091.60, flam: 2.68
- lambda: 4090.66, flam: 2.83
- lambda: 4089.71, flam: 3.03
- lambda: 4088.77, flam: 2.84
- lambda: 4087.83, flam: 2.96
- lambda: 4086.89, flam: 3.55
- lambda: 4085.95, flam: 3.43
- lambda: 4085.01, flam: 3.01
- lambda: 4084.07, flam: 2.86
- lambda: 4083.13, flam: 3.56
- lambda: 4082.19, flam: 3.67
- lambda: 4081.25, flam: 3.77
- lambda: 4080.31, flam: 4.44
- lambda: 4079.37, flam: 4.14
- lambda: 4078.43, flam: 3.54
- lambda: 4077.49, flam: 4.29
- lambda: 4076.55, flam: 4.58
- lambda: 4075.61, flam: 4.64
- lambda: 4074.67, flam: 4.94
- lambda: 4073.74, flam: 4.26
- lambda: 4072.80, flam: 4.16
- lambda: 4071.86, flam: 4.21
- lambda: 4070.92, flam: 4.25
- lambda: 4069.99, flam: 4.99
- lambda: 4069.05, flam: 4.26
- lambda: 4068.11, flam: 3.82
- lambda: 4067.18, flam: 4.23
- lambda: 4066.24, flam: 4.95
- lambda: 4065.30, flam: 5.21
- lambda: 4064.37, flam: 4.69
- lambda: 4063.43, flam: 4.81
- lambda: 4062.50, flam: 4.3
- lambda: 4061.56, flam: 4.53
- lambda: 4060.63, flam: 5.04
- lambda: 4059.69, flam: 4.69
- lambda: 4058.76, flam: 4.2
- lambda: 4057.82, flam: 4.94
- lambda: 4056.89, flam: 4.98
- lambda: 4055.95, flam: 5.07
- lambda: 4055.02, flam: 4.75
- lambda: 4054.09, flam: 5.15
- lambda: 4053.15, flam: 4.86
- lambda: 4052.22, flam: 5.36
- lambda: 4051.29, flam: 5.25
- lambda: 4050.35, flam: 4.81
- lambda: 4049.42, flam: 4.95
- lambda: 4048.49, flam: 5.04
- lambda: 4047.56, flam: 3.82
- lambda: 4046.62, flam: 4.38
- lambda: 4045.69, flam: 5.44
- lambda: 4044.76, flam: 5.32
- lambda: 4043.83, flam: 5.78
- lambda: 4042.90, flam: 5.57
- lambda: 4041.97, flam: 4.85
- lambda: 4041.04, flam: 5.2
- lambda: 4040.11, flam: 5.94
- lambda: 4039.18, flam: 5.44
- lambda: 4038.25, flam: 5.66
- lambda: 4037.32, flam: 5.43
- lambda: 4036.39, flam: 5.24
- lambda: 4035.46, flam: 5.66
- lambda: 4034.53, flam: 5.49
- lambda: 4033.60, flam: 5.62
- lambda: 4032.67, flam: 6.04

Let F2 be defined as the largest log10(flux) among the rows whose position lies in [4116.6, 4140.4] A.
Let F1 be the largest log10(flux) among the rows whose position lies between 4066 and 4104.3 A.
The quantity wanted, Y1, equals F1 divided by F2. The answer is 1.06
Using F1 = 0.698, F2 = 0.66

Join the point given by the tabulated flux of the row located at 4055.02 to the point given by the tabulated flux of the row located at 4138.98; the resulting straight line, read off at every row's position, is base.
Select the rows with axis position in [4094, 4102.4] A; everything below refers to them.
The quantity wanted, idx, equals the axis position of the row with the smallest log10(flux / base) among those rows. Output 4101.03 A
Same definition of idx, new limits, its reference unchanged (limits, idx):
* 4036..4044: 4041.97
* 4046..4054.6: 4047.56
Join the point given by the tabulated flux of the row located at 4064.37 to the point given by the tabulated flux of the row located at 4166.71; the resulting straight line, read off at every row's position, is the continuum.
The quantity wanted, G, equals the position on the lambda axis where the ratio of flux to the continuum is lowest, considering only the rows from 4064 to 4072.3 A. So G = 4068.11 A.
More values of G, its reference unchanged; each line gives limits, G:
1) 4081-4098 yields 4096.31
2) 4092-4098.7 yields 4096.31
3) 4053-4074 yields 4068.11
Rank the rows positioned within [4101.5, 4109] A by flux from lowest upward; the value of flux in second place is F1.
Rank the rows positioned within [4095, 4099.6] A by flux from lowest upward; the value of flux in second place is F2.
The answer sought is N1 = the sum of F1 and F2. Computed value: 4.5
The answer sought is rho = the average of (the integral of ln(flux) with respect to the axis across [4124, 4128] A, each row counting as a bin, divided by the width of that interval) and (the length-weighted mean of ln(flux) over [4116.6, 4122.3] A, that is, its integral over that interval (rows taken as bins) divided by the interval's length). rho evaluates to 1.29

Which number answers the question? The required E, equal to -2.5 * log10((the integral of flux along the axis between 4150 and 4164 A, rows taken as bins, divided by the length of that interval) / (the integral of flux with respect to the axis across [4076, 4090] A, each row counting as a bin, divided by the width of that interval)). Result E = -0.37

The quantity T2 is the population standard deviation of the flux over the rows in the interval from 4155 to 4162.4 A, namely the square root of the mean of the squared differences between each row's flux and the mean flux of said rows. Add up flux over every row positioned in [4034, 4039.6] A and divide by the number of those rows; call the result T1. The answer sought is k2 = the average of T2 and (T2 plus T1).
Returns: 3.17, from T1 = 5.5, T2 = 0.42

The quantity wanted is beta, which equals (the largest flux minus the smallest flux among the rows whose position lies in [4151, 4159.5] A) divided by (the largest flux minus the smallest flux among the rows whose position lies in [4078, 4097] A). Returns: 0.36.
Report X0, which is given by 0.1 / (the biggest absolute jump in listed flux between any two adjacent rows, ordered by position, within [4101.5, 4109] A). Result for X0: 0.17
